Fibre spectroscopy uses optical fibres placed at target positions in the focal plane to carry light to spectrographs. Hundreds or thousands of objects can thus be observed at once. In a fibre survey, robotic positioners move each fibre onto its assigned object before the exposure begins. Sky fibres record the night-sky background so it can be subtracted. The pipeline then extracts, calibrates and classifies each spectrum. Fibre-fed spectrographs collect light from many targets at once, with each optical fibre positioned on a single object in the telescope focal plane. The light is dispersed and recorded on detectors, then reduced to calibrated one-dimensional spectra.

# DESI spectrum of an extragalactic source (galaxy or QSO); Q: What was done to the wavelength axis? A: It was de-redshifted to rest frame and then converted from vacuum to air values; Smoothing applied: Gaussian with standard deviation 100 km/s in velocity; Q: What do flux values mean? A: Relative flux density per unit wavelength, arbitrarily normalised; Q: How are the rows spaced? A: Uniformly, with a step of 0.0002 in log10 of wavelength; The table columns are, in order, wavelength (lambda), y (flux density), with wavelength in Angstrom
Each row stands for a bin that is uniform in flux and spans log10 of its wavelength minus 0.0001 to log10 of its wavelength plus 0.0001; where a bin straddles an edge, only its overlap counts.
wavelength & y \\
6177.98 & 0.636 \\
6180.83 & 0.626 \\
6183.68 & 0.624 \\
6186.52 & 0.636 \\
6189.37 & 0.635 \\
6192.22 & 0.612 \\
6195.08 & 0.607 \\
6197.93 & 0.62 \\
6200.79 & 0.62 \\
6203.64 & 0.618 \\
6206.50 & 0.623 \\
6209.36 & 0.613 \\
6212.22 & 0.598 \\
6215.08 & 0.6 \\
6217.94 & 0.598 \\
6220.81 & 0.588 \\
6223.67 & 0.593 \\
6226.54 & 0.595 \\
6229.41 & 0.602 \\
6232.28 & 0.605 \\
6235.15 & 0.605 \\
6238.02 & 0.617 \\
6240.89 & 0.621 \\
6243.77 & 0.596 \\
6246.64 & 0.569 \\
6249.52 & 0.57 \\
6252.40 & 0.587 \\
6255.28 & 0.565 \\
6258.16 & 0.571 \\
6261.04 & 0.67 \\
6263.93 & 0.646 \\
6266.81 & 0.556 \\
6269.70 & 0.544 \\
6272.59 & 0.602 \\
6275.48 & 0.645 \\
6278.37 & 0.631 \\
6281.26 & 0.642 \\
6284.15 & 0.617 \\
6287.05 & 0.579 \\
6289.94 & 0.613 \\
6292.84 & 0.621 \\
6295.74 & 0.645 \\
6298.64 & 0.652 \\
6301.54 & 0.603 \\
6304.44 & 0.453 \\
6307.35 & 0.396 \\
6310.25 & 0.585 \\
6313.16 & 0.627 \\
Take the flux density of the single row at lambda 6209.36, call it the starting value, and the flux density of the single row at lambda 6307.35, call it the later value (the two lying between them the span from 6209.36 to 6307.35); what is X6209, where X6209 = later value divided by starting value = 0.65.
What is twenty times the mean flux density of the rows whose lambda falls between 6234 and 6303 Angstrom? 12.1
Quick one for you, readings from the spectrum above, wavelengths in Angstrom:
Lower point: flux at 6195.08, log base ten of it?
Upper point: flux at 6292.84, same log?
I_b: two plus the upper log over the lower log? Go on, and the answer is 2.95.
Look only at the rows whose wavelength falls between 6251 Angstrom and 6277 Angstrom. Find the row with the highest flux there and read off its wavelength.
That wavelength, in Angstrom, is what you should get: 6261.04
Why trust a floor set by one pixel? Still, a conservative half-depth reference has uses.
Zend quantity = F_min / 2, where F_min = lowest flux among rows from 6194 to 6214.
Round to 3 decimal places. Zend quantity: 0.299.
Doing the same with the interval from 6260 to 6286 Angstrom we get 0.272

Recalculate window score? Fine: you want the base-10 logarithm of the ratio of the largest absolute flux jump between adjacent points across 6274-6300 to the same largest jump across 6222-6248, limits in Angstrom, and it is 0.15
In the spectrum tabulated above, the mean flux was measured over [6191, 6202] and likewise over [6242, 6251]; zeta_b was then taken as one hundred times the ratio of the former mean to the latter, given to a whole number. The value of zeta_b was 106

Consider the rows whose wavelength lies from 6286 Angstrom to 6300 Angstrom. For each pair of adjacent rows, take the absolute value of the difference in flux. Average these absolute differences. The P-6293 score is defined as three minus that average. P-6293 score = 2.98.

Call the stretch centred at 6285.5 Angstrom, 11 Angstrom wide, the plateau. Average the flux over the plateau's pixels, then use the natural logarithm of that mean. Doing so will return -0.490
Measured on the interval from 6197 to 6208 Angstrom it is -0.478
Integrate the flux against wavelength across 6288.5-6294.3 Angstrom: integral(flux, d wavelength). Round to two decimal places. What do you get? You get 3.58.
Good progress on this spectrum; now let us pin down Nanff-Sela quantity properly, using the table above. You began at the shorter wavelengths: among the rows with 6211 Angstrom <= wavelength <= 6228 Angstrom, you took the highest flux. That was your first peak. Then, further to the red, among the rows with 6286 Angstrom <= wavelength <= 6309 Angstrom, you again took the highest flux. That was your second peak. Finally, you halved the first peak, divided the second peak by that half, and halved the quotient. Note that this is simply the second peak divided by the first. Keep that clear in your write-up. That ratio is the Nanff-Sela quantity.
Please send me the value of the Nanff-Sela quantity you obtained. 1.09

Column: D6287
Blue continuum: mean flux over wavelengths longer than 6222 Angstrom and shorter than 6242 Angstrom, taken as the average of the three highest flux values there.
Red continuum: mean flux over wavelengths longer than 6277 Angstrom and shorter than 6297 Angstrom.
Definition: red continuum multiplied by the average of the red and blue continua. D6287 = 0.384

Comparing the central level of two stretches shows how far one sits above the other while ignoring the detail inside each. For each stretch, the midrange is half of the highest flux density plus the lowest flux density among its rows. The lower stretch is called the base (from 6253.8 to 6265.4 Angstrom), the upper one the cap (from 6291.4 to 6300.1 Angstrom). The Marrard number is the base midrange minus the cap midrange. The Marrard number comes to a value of -0.019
